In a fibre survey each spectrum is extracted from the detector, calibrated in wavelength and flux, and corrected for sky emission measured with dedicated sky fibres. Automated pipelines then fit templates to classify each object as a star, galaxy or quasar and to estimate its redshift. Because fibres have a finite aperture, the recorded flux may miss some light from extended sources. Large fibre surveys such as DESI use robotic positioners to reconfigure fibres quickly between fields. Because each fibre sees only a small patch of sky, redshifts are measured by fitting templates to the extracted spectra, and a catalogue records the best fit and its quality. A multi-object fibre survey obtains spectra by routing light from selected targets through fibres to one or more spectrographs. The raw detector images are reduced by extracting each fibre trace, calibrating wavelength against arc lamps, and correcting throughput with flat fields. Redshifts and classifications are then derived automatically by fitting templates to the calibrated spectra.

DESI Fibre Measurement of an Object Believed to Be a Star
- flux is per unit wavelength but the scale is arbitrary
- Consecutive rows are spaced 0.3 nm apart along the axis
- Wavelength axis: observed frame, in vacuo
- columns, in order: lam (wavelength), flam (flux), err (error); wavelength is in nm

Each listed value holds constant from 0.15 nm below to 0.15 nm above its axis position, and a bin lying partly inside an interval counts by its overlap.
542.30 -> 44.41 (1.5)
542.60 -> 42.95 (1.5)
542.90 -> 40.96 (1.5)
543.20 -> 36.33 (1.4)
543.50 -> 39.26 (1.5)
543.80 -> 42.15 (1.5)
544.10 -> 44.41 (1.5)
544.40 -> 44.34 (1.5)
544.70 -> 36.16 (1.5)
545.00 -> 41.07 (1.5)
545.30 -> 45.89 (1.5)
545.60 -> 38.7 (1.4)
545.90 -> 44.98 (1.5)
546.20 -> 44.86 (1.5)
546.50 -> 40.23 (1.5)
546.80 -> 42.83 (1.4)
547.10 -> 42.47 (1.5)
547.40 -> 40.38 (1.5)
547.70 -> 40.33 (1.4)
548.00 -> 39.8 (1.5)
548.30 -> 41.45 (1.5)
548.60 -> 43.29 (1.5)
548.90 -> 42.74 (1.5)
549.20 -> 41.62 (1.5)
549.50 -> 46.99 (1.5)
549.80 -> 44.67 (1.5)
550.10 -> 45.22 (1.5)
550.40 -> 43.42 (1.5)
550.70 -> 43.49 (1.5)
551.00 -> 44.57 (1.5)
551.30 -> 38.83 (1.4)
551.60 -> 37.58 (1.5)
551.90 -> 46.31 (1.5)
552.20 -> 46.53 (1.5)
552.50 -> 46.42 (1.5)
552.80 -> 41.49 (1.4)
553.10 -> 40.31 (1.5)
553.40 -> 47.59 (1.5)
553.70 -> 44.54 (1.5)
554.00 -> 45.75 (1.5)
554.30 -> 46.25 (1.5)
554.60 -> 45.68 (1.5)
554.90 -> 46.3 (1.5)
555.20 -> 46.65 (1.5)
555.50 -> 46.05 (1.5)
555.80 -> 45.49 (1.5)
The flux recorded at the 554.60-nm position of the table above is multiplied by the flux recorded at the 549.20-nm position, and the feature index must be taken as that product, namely 1901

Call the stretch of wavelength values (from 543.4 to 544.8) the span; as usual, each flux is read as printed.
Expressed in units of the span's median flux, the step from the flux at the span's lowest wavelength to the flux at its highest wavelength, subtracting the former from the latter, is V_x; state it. -0.074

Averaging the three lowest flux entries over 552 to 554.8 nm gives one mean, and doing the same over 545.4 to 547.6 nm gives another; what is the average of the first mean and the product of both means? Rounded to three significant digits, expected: 858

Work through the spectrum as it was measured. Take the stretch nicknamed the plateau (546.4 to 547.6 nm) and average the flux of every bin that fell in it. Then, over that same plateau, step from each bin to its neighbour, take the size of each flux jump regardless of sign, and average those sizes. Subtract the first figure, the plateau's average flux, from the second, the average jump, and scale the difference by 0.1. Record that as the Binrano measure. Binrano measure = -3.98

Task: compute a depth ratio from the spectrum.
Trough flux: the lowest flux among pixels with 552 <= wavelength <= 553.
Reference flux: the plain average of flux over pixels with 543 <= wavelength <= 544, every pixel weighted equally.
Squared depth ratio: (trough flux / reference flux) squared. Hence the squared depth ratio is 1.1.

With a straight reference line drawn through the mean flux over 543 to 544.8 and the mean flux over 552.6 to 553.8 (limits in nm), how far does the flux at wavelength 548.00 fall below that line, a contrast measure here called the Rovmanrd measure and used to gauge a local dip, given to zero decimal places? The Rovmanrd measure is 2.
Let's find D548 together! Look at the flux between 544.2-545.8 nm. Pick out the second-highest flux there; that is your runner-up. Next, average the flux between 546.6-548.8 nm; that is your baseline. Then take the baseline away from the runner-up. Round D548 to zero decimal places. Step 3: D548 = 3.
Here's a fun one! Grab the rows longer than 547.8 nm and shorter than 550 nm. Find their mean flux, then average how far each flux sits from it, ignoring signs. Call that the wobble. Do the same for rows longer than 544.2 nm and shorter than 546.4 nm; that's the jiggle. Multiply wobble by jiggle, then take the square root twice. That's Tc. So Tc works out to 1.5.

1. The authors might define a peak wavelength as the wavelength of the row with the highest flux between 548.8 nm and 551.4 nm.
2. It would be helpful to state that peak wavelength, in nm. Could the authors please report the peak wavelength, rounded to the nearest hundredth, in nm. 549.50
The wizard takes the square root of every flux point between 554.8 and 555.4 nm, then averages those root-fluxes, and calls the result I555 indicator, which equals 6.82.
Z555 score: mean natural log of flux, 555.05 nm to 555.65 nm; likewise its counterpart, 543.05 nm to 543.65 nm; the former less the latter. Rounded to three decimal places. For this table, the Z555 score 0.205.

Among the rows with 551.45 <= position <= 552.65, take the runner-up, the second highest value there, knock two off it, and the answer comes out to 44.4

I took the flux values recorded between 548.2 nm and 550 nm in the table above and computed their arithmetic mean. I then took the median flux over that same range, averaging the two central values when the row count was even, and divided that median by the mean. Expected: 0.99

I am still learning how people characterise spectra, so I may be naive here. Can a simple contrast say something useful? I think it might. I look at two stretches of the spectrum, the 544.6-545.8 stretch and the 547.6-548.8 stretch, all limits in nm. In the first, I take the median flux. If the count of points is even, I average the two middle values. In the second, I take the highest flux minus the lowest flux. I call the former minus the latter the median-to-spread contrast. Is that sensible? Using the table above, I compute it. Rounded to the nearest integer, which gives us 36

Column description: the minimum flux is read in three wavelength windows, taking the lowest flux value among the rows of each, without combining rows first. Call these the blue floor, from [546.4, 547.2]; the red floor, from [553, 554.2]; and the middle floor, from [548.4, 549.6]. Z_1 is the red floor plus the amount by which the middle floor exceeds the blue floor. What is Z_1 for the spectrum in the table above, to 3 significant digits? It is 41.7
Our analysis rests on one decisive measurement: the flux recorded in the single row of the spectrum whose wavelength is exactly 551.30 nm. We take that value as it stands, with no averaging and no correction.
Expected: 38.83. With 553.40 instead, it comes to 47.59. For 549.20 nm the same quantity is 41.62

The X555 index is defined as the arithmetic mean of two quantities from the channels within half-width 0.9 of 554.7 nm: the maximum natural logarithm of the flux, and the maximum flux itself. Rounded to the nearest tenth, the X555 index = 25.2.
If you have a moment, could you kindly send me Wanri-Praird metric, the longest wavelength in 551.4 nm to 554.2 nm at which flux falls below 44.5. 553.10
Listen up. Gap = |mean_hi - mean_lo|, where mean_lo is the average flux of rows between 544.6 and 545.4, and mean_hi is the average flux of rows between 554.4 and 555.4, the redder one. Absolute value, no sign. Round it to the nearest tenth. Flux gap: 5.2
